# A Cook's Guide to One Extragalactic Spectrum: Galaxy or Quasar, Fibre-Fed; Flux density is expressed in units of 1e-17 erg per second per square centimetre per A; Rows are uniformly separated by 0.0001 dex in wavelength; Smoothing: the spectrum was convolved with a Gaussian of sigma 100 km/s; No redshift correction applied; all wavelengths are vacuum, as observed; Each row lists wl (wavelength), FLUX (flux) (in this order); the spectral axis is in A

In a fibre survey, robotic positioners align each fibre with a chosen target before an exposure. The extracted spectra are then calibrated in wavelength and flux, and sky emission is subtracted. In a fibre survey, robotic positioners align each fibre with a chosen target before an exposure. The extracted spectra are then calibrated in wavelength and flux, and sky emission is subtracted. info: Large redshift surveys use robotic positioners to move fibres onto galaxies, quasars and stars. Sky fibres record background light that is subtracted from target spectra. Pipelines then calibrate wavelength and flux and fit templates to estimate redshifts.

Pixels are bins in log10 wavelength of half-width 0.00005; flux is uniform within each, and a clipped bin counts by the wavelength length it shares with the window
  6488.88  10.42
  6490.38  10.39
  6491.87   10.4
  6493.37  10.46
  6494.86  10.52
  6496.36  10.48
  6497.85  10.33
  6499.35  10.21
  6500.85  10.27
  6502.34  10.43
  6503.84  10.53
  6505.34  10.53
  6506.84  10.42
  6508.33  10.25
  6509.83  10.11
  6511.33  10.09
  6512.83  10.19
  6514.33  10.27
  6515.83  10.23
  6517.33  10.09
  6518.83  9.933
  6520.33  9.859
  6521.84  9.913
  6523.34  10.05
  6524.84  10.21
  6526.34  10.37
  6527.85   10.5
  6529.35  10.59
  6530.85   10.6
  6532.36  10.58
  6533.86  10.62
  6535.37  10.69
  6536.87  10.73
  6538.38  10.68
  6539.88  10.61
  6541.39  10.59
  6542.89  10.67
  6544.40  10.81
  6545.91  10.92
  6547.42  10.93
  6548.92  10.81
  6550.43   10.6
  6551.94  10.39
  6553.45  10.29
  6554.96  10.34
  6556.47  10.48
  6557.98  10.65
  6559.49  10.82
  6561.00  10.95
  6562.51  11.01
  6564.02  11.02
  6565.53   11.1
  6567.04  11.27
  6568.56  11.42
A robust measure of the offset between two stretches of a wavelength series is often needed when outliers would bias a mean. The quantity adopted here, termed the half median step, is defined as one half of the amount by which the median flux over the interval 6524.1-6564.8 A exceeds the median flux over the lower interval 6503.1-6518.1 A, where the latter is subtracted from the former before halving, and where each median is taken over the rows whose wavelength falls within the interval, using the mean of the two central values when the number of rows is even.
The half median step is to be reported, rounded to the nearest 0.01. 0.19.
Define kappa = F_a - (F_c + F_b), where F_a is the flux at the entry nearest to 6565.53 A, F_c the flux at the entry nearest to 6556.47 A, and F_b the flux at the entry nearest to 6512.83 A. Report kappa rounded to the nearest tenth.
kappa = -9.6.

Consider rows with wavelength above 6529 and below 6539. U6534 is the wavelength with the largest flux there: 6536.87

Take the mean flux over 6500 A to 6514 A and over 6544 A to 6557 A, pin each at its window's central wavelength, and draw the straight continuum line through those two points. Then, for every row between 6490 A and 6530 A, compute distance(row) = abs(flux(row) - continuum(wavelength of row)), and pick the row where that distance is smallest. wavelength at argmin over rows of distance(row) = 6500.85 A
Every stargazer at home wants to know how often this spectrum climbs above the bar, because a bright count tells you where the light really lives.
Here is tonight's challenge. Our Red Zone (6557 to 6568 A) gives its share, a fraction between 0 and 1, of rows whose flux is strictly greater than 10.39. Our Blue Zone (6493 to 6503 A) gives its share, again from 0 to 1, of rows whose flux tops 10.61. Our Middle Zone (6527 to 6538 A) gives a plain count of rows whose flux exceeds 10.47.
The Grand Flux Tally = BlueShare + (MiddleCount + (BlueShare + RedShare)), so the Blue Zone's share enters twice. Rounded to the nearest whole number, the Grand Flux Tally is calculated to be 8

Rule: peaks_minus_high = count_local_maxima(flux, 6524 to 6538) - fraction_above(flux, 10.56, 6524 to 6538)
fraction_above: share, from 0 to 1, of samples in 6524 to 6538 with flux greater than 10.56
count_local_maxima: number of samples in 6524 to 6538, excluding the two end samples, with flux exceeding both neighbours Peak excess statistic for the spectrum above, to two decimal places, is 0.33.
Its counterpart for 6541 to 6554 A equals 0.22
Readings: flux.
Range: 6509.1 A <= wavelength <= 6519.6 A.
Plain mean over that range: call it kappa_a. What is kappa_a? 10.13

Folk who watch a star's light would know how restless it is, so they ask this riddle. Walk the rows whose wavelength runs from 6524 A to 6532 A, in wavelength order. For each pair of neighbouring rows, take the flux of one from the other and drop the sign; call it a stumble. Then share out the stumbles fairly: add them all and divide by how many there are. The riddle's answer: 0.10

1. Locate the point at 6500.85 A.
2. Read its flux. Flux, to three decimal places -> 10.270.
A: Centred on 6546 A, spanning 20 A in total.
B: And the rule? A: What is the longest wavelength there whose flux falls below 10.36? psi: 6554.96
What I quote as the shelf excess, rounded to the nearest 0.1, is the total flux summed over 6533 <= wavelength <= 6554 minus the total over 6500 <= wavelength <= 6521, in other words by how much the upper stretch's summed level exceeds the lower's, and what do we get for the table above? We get 6.1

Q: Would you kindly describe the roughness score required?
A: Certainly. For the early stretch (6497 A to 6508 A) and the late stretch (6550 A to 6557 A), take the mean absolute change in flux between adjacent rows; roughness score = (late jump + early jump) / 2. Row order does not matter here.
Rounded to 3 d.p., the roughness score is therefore 0.108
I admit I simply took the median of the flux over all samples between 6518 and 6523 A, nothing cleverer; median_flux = 9.9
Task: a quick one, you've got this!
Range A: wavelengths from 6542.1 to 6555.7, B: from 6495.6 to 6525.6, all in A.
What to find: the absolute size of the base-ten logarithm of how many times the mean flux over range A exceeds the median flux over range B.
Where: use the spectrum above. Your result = 0.0175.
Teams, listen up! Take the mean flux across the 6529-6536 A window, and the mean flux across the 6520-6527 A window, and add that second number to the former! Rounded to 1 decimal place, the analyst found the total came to 20.7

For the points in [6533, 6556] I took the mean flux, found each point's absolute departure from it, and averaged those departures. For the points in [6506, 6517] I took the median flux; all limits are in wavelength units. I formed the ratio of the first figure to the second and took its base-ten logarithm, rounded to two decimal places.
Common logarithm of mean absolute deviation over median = -1.85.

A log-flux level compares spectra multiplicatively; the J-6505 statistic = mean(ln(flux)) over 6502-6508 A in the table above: 2.349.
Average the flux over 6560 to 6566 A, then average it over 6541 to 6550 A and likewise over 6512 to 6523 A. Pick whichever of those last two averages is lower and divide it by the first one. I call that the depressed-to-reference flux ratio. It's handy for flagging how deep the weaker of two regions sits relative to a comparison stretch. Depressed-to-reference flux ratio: 0.914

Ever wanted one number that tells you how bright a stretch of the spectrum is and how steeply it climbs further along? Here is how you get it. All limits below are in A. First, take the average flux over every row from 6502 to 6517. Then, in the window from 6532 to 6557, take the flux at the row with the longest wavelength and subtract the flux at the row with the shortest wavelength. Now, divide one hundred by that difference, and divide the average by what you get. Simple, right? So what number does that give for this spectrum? -0.01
